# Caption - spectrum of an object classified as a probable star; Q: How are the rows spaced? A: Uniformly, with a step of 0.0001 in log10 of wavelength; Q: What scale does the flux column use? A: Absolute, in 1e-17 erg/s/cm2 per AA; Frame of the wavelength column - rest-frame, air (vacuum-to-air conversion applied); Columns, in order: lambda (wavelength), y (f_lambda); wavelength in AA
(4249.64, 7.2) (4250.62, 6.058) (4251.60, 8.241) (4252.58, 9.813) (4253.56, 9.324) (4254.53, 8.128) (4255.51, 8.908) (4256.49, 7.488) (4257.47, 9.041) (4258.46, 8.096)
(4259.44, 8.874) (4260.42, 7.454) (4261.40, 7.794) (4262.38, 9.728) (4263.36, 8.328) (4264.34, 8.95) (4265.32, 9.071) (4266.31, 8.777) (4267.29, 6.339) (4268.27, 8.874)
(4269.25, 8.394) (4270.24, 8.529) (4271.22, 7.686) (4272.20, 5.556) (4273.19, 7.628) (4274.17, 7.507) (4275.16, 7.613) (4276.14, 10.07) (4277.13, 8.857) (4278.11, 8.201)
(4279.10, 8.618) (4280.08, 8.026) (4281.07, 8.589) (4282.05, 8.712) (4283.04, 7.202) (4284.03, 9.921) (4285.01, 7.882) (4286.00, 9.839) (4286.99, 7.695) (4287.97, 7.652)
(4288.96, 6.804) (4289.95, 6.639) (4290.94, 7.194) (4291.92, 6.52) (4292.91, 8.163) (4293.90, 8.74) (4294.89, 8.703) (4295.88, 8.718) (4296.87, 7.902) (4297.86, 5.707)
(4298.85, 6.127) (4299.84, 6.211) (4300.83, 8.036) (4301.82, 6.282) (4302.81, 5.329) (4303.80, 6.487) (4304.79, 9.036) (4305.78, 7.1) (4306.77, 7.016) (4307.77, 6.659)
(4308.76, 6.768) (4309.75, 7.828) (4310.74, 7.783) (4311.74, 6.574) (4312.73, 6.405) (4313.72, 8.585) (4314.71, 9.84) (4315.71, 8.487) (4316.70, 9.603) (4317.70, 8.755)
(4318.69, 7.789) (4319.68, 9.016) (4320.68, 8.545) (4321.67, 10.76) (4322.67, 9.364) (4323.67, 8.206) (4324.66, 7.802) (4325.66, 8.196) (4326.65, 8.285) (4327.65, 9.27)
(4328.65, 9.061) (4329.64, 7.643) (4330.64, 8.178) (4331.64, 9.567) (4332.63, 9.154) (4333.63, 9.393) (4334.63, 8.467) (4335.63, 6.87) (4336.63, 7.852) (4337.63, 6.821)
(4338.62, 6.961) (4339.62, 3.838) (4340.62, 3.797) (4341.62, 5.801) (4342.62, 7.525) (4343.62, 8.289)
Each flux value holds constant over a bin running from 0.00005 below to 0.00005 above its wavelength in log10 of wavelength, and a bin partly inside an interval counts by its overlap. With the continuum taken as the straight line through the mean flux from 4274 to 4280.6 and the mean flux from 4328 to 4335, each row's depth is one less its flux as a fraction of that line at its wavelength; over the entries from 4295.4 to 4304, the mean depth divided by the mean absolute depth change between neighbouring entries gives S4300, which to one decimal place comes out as 1.6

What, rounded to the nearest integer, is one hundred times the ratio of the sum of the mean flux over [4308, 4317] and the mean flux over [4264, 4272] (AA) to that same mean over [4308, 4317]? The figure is 204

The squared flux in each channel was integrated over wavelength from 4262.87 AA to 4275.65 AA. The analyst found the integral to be 819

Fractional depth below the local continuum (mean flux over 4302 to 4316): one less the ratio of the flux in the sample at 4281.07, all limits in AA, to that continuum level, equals -0.16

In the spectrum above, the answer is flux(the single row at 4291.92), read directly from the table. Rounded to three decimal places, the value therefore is 6.520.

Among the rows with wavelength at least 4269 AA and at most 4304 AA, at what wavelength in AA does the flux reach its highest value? 4276.14 AA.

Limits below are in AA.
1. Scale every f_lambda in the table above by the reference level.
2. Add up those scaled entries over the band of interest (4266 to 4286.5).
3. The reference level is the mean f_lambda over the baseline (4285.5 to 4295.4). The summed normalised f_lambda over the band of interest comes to 22.2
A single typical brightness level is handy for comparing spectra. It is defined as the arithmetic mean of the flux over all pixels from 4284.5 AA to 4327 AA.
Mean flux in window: 7.79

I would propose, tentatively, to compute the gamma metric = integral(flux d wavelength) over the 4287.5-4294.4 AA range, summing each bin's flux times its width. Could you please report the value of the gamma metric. 51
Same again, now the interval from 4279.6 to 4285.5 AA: 50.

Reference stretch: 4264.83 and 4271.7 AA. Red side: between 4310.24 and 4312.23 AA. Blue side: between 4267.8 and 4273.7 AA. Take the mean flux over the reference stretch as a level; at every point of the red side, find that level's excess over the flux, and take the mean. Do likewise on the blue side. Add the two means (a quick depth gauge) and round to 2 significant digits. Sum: 1.5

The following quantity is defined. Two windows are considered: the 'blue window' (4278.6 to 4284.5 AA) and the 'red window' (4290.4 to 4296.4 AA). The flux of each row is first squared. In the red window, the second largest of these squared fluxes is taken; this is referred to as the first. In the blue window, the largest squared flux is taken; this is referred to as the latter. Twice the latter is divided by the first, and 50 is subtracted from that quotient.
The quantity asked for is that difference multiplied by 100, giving -4741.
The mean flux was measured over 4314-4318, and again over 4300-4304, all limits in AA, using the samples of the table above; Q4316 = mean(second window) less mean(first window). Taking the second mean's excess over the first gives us -2.6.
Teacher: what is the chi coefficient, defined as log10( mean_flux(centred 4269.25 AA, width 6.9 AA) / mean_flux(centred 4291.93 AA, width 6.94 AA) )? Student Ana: 0.011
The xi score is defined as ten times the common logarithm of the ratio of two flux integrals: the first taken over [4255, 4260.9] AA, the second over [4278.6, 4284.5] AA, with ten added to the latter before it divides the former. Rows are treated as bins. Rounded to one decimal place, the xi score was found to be -0.9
